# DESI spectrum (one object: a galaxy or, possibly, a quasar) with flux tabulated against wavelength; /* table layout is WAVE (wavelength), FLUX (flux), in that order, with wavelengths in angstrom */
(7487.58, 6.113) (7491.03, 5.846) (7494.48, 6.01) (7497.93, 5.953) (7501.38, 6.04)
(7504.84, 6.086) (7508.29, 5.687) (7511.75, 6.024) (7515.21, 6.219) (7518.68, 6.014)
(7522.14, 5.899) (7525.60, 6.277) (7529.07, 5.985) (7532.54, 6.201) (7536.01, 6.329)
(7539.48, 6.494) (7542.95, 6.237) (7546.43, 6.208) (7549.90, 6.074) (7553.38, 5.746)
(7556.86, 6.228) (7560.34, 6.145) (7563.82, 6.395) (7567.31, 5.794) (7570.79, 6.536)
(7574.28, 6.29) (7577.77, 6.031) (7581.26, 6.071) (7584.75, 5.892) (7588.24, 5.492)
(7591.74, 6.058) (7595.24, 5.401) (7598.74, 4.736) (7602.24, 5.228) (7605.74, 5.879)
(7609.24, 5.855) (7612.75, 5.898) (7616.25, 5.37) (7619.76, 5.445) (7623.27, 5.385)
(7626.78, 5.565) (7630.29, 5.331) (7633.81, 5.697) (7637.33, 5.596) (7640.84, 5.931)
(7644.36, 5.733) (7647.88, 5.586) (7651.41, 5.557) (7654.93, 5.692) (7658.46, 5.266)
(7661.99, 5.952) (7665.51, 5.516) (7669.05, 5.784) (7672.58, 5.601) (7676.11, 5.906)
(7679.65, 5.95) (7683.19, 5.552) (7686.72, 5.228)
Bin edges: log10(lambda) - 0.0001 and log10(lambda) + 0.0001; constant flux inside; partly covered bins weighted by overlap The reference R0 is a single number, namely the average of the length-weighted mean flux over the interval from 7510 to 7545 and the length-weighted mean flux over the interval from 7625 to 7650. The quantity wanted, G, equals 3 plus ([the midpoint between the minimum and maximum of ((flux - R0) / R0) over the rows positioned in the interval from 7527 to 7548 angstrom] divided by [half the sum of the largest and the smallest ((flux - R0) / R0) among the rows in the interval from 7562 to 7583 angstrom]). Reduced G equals 4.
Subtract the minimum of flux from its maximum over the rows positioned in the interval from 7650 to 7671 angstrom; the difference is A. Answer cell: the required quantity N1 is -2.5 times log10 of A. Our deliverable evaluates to 0.4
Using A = 0.69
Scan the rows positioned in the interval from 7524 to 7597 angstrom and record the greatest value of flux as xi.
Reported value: 6.536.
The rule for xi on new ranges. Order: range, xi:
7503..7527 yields 6.277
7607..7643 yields 5.931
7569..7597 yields 6.536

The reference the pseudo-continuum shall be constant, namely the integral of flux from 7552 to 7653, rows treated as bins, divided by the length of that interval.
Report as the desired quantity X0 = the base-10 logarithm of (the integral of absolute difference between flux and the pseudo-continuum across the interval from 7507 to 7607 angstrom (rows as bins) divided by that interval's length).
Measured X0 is -0.41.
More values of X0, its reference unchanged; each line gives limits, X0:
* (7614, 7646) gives -0.64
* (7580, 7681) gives -0.60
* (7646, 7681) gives -0.73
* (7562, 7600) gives -0.38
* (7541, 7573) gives -0.39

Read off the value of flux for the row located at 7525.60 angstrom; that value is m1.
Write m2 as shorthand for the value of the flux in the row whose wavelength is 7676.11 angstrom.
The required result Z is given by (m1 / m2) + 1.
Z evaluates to 2.06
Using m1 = 6.277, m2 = 5.906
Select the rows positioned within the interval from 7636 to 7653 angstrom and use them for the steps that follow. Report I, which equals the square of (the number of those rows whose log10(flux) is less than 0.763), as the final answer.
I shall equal 16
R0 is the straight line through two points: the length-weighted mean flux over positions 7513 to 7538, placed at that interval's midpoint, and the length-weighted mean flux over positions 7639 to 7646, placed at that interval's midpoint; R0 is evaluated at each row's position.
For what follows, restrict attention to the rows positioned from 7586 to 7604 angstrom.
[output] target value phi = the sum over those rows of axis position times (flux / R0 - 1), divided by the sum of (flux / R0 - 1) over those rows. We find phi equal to 7597.4 angstrom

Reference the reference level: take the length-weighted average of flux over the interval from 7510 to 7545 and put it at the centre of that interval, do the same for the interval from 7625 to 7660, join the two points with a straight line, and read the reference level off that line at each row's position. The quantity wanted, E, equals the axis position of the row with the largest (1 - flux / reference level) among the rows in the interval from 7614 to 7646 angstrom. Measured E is 7616.25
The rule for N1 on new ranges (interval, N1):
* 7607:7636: 0.6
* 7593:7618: -0.2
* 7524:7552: 0.7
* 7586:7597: 0.5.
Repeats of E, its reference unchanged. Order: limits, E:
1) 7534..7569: 7553.38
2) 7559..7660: 7598.74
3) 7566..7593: 7588.24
